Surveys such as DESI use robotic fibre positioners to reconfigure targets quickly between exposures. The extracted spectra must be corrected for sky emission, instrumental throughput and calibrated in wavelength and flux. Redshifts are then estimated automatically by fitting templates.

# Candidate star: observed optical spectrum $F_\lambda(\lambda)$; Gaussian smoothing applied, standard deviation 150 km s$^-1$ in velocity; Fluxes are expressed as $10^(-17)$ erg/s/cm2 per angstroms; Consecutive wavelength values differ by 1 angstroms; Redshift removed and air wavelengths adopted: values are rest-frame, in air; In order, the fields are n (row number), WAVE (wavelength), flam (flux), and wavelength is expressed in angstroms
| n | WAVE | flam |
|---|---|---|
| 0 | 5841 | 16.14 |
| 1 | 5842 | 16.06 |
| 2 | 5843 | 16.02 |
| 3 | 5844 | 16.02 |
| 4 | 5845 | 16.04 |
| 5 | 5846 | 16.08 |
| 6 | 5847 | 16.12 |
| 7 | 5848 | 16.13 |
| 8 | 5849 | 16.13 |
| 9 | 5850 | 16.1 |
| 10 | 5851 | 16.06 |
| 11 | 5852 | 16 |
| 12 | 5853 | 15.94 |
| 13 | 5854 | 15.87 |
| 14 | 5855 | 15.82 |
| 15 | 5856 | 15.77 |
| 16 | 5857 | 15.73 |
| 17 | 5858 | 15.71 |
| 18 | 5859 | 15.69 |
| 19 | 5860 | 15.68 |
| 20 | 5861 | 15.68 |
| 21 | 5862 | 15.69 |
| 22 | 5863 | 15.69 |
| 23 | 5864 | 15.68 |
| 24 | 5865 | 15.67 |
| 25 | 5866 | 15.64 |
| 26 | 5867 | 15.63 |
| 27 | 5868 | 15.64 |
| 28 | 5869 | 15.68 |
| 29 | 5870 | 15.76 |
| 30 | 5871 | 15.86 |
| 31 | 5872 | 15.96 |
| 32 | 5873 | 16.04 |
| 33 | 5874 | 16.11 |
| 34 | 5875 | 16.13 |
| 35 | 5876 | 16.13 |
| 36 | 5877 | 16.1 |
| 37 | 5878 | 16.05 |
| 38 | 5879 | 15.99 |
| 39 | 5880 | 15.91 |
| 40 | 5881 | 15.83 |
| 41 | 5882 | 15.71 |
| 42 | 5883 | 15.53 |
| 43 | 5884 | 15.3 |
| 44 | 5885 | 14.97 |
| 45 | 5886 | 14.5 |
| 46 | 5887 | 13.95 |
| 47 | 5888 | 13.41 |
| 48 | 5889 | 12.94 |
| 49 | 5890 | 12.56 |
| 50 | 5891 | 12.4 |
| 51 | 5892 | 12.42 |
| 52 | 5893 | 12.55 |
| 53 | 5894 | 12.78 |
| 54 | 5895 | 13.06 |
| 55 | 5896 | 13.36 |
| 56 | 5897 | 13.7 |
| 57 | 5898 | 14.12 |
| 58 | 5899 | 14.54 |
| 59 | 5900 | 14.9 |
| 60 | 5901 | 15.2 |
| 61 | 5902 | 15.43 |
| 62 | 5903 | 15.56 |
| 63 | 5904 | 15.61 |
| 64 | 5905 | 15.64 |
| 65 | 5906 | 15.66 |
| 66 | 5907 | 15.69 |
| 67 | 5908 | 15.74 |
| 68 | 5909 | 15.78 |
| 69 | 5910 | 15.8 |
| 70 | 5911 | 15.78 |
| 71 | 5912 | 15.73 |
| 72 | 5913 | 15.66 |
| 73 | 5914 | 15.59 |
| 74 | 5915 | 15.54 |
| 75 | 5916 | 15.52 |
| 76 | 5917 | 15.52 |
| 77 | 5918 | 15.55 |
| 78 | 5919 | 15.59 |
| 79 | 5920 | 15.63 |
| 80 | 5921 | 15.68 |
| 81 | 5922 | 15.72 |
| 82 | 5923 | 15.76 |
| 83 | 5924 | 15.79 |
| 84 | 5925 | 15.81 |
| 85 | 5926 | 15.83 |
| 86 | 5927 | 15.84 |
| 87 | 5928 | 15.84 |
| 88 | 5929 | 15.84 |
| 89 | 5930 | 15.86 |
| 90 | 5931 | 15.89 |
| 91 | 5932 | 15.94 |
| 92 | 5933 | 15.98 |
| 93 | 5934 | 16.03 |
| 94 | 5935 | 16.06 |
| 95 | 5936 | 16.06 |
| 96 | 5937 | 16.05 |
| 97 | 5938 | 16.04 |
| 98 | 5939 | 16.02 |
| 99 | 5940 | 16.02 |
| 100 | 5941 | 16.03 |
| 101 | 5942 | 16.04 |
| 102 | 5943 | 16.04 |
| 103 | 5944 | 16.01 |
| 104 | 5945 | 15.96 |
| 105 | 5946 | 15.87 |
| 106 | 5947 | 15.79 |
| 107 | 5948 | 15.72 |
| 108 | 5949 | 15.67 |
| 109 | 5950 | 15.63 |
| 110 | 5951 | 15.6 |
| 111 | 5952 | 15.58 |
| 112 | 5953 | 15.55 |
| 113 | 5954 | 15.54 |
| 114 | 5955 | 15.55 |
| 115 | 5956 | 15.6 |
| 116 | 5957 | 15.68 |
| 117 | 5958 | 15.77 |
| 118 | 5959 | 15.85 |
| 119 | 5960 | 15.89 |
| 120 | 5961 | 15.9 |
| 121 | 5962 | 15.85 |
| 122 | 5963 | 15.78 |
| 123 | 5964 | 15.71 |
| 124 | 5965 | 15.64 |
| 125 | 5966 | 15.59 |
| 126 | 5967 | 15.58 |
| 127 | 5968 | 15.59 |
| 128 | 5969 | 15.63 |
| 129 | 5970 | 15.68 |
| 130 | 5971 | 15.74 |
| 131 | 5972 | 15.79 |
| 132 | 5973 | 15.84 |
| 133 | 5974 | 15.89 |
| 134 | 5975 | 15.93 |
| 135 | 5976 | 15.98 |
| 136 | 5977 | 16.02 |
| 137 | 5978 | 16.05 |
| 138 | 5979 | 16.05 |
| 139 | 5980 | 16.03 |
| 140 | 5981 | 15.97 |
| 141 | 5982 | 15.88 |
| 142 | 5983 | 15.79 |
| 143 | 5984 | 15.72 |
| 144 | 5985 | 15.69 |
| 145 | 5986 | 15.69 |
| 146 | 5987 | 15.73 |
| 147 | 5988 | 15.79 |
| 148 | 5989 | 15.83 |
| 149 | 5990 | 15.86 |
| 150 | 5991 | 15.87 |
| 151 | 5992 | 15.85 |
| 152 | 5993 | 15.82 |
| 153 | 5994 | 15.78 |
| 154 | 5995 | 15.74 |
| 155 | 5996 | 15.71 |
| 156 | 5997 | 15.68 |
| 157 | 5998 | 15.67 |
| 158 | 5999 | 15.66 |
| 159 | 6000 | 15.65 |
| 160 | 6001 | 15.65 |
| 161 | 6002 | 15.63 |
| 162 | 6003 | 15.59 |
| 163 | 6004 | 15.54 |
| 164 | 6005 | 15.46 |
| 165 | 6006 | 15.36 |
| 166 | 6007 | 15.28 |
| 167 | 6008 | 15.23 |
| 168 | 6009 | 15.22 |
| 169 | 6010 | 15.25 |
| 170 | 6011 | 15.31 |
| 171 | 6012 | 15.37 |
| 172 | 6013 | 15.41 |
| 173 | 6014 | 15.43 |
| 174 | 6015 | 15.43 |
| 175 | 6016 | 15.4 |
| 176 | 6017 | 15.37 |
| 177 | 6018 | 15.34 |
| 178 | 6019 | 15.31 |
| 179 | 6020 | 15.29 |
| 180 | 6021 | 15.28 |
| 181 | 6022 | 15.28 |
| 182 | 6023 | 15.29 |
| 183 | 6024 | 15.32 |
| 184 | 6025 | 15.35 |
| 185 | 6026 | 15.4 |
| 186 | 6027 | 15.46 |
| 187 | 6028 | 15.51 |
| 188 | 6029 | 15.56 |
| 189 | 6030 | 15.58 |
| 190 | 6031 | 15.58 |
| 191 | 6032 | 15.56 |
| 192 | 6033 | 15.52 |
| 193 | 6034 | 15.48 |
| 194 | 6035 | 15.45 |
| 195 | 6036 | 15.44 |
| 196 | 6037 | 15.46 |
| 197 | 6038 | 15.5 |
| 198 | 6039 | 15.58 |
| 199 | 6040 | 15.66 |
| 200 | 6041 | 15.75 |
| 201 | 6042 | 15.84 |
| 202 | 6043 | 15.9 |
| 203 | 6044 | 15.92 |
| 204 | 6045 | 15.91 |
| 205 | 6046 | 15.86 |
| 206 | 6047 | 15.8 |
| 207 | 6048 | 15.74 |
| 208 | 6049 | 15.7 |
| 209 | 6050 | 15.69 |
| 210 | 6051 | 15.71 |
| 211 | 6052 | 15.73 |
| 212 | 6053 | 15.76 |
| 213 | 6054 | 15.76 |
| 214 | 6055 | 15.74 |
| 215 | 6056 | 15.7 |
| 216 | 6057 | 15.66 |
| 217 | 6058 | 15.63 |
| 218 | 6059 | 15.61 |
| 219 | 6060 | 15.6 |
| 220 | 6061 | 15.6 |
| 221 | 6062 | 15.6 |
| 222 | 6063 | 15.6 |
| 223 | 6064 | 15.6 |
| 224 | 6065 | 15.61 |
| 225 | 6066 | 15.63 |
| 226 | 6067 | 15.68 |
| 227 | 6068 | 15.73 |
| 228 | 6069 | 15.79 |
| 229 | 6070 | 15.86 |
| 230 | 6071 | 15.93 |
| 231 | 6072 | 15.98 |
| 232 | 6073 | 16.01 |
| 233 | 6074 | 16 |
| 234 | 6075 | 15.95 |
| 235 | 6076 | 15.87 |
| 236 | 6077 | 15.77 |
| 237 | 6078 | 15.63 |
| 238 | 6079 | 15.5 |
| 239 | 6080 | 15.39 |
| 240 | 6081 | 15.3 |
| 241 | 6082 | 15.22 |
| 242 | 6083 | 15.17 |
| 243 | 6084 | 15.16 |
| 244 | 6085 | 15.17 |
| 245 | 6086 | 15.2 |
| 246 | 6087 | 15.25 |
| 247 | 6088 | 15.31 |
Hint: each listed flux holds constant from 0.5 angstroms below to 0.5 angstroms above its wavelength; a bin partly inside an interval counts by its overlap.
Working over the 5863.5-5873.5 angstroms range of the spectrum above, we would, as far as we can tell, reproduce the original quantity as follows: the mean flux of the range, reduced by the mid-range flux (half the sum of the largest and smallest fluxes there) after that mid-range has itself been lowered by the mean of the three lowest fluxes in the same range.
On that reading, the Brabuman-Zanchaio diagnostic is 15.6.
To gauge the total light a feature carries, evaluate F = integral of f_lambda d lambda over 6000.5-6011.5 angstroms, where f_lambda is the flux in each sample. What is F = 170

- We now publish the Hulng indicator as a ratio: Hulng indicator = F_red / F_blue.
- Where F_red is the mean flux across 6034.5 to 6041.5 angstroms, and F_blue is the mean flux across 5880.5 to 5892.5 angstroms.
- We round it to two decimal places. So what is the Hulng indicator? 1.10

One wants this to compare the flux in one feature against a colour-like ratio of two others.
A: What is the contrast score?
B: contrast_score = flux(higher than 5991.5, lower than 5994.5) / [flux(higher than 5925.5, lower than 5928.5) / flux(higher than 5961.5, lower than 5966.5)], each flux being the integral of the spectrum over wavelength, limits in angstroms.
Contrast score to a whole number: 78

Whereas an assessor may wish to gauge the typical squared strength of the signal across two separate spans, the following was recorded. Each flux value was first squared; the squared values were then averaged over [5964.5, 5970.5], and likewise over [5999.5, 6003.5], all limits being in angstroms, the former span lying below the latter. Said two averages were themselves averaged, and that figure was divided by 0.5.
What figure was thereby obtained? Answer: 488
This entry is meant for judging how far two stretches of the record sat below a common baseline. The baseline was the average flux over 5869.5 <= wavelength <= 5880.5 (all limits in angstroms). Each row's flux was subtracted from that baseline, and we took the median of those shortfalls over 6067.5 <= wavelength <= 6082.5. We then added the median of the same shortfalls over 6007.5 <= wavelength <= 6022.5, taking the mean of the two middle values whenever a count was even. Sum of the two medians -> 0.91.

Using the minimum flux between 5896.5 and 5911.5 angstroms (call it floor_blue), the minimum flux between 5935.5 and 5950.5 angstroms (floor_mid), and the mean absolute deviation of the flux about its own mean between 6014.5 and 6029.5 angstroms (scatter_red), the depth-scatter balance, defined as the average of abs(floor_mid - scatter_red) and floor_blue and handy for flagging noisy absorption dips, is 14.6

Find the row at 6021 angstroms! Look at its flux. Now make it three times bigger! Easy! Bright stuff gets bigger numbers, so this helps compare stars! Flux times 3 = 45.8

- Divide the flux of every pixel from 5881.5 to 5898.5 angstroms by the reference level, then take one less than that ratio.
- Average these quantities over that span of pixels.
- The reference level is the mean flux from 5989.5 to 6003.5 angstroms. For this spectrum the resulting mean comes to -0.13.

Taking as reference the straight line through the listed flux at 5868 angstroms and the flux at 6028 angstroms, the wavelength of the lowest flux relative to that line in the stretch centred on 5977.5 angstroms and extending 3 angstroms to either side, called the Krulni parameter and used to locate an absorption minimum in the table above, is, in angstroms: 5975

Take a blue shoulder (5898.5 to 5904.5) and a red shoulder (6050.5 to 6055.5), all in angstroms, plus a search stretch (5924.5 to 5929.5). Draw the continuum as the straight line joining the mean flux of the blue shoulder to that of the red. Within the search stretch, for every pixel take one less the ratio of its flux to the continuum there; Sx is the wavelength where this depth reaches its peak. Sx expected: 5925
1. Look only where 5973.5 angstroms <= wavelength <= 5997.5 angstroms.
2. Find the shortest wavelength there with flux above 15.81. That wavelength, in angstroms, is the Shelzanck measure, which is 5974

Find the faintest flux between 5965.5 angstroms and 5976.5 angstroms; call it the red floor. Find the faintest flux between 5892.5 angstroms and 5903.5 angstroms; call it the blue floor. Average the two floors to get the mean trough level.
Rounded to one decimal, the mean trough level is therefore 14.1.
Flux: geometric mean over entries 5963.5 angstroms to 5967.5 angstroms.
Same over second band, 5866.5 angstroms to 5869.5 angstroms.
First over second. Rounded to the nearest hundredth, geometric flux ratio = 1.00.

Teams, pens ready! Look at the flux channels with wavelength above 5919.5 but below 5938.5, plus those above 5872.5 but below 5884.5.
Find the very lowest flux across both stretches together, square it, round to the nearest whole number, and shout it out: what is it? 234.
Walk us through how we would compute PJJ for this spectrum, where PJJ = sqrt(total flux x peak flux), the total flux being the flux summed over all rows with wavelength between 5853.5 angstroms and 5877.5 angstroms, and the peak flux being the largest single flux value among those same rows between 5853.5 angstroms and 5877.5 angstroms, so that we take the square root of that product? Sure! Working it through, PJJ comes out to 78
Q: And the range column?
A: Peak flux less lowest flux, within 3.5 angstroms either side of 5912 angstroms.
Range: 0.26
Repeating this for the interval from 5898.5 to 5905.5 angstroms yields 1.10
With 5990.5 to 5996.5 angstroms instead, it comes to 0.16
